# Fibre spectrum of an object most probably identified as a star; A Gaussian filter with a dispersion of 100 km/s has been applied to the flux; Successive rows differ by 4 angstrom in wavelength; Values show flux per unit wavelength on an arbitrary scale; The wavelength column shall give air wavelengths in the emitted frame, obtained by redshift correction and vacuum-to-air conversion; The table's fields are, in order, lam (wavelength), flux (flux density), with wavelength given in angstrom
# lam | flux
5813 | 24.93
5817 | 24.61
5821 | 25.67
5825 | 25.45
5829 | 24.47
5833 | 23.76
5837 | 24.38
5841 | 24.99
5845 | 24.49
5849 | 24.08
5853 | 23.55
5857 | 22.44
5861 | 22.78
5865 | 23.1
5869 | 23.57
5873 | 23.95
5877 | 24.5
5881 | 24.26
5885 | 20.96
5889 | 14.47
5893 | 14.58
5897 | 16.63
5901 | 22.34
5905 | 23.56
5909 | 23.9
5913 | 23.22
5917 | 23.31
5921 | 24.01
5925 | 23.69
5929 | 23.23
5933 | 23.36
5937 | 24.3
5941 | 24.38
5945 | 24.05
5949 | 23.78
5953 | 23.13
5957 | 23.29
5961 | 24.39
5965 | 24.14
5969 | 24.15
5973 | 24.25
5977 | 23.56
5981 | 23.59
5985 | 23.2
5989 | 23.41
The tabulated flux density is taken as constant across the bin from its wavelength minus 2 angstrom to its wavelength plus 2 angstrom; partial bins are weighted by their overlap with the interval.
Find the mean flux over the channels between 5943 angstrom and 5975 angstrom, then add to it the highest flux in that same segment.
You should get 48.3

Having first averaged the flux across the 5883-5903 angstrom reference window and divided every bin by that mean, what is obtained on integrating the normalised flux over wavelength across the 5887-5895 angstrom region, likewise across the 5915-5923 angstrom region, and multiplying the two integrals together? 69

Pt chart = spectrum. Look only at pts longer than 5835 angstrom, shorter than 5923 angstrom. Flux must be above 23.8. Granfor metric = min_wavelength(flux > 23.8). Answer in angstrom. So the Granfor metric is 5837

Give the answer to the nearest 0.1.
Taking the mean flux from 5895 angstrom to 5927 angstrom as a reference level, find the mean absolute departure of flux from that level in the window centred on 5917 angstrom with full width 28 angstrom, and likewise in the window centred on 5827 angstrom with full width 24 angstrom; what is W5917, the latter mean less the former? 1.2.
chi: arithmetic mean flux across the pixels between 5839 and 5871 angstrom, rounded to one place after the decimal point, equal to 23.6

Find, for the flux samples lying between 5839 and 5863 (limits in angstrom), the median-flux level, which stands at 23.8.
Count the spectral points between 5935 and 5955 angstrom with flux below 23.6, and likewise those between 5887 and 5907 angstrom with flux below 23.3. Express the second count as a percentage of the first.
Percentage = 400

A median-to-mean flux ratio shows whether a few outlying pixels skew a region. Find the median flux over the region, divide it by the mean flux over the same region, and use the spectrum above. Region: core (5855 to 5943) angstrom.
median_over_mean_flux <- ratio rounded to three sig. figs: 1.05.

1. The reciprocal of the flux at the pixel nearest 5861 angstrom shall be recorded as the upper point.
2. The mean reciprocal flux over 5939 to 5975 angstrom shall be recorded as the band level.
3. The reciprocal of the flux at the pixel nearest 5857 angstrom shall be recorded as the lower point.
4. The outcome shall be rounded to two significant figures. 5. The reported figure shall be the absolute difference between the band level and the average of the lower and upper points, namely 0.0025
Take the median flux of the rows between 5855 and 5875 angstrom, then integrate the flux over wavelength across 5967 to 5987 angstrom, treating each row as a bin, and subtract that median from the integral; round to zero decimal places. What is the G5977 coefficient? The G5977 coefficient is 452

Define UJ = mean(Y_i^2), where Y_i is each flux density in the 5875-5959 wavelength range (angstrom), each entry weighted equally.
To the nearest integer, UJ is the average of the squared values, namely 508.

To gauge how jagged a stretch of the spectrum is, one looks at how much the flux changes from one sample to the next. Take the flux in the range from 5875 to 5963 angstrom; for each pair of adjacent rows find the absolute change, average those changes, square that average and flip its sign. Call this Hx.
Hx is -1.46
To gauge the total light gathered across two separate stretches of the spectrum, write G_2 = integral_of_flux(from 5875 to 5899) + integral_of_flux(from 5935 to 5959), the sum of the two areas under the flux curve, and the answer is 1033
